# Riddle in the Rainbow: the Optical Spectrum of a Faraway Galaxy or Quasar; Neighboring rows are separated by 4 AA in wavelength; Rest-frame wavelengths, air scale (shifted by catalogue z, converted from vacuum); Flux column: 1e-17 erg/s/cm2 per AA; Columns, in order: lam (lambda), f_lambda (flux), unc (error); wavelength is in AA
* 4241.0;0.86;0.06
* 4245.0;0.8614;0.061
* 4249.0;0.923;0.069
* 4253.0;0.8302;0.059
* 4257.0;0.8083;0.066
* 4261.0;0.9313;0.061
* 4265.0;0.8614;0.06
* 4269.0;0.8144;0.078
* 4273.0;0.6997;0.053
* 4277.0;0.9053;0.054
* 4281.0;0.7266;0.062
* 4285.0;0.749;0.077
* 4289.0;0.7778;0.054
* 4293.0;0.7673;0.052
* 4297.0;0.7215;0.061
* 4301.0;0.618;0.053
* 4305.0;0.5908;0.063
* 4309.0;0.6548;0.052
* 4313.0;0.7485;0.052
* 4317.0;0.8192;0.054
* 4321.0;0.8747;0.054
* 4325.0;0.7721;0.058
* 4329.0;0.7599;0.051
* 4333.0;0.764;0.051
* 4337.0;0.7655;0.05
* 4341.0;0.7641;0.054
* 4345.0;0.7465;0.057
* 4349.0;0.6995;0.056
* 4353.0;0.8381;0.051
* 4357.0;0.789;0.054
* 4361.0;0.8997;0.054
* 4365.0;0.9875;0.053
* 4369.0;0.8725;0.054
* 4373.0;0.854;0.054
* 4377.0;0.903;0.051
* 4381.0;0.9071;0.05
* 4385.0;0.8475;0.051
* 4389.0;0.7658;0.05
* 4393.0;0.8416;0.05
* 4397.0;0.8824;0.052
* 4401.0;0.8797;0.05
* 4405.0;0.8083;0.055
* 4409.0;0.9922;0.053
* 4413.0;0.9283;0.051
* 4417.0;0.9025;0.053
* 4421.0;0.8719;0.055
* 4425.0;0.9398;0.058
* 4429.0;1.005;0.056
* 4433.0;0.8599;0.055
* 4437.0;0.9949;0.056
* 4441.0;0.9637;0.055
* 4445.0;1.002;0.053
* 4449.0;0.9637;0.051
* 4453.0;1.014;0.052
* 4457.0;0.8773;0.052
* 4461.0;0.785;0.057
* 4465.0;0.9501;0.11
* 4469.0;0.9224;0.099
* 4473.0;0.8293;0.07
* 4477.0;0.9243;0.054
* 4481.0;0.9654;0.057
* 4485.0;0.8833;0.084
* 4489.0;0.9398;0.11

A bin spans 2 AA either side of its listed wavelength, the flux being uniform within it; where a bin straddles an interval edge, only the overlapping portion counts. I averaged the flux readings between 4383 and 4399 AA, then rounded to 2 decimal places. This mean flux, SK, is 0.83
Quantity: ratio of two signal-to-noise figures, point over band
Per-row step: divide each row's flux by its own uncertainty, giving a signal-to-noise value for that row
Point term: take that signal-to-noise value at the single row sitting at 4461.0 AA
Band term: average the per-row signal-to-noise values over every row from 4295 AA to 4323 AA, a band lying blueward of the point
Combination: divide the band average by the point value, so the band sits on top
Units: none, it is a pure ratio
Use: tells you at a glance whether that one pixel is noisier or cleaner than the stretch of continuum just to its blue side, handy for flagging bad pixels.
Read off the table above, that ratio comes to 0.95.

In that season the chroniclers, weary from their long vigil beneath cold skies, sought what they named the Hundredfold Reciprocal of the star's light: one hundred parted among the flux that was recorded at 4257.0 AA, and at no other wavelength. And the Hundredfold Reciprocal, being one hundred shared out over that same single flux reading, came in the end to 124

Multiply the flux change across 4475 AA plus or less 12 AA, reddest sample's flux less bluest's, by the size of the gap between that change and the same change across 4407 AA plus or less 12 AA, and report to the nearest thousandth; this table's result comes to -0.006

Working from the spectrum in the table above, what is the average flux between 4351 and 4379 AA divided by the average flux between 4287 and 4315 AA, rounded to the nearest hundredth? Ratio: 1.26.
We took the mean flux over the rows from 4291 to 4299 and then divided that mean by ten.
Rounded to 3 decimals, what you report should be 0.074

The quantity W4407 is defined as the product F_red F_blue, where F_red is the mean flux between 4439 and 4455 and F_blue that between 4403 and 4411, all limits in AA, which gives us 0.888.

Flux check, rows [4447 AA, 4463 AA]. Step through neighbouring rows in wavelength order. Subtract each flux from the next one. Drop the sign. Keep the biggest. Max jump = 0.14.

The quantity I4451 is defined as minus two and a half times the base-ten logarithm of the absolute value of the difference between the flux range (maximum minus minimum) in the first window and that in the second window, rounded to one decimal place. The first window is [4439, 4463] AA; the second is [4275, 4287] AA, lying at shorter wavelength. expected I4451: 3.2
